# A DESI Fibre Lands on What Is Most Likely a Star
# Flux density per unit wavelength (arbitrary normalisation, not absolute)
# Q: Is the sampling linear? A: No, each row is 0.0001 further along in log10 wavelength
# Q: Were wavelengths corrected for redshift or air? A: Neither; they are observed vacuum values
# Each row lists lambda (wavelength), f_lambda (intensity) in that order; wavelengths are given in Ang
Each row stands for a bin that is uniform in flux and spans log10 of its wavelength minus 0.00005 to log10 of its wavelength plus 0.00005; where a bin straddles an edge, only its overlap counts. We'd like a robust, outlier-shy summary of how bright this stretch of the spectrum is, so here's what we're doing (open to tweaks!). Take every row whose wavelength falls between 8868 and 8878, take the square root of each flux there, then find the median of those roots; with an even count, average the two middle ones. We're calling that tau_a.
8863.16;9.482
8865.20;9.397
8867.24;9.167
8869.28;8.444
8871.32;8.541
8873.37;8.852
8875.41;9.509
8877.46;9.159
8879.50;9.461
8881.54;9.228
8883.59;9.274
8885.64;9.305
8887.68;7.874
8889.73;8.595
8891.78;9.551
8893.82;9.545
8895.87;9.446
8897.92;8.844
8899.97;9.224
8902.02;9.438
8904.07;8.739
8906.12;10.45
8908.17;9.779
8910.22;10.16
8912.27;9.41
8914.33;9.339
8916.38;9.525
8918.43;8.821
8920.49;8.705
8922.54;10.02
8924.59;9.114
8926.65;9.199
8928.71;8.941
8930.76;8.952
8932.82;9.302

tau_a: 2.98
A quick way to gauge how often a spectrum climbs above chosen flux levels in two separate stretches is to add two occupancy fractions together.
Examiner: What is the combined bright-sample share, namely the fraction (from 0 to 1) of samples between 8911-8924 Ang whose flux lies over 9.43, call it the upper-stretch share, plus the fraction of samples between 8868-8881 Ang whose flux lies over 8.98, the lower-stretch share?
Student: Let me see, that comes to 0.83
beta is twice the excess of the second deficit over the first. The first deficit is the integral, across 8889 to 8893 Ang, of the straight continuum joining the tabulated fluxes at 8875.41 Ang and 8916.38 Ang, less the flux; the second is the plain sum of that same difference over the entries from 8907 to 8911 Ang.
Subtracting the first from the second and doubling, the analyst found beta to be -5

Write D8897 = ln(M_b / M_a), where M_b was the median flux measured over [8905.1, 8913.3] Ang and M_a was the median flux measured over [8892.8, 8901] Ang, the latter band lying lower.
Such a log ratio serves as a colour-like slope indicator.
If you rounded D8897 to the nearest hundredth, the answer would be 0.07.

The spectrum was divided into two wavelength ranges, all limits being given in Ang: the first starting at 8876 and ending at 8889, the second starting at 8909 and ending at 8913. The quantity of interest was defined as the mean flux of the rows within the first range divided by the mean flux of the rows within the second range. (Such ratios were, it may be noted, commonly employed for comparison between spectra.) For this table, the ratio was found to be 0.92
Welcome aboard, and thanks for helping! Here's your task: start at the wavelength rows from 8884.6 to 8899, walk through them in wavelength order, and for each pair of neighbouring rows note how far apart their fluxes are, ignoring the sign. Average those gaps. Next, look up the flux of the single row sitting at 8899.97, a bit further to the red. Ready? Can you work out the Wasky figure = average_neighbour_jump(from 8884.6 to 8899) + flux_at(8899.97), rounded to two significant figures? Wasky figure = 9.9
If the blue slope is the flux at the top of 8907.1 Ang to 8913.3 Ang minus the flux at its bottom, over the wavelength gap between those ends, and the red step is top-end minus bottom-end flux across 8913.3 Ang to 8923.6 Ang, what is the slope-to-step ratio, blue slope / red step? -0.13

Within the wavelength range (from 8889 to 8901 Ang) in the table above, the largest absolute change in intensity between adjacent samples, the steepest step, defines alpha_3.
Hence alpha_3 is 1.0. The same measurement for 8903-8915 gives 1.7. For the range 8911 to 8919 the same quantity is 0.7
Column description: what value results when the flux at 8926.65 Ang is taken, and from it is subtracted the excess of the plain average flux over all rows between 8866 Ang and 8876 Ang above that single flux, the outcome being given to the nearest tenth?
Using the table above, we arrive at 9.5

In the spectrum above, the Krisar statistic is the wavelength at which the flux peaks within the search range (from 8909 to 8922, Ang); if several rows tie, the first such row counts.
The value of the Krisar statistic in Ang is 8910.22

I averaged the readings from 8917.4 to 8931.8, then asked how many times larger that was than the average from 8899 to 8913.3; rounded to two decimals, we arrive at 0.95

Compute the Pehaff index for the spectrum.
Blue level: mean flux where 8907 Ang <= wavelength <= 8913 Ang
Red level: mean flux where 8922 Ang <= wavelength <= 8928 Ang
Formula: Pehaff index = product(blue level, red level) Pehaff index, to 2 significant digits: 92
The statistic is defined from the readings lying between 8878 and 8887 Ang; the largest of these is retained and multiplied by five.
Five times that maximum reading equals 47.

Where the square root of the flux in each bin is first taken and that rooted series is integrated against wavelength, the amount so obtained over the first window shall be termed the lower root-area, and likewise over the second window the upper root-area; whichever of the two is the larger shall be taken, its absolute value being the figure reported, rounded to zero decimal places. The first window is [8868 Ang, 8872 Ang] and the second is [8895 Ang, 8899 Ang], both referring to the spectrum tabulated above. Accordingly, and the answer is 12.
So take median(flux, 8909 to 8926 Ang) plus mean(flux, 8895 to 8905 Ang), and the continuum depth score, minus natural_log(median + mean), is -2.92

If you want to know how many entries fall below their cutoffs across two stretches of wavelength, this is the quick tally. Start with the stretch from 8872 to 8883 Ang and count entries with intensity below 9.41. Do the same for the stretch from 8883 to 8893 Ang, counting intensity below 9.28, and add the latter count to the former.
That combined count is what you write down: 6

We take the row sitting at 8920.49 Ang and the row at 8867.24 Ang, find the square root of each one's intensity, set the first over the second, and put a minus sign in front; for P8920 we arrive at -0.97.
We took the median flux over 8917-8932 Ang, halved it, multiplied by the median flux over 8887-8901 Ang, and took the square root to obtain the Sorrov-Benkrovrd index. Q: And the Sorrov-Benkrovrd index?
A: 6.43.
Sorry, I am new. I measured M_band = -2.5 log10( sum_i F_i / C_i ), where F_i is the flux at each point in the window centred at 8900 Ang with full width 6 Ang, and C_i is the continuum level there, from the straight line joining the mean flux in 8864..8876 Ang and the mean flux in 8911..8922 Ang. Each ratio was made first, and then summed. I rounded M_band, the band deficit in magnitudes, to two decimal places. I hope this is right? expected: -1.20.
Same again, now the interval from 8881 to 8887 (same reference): -1.22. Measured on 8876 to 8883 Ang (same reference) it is -1.22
